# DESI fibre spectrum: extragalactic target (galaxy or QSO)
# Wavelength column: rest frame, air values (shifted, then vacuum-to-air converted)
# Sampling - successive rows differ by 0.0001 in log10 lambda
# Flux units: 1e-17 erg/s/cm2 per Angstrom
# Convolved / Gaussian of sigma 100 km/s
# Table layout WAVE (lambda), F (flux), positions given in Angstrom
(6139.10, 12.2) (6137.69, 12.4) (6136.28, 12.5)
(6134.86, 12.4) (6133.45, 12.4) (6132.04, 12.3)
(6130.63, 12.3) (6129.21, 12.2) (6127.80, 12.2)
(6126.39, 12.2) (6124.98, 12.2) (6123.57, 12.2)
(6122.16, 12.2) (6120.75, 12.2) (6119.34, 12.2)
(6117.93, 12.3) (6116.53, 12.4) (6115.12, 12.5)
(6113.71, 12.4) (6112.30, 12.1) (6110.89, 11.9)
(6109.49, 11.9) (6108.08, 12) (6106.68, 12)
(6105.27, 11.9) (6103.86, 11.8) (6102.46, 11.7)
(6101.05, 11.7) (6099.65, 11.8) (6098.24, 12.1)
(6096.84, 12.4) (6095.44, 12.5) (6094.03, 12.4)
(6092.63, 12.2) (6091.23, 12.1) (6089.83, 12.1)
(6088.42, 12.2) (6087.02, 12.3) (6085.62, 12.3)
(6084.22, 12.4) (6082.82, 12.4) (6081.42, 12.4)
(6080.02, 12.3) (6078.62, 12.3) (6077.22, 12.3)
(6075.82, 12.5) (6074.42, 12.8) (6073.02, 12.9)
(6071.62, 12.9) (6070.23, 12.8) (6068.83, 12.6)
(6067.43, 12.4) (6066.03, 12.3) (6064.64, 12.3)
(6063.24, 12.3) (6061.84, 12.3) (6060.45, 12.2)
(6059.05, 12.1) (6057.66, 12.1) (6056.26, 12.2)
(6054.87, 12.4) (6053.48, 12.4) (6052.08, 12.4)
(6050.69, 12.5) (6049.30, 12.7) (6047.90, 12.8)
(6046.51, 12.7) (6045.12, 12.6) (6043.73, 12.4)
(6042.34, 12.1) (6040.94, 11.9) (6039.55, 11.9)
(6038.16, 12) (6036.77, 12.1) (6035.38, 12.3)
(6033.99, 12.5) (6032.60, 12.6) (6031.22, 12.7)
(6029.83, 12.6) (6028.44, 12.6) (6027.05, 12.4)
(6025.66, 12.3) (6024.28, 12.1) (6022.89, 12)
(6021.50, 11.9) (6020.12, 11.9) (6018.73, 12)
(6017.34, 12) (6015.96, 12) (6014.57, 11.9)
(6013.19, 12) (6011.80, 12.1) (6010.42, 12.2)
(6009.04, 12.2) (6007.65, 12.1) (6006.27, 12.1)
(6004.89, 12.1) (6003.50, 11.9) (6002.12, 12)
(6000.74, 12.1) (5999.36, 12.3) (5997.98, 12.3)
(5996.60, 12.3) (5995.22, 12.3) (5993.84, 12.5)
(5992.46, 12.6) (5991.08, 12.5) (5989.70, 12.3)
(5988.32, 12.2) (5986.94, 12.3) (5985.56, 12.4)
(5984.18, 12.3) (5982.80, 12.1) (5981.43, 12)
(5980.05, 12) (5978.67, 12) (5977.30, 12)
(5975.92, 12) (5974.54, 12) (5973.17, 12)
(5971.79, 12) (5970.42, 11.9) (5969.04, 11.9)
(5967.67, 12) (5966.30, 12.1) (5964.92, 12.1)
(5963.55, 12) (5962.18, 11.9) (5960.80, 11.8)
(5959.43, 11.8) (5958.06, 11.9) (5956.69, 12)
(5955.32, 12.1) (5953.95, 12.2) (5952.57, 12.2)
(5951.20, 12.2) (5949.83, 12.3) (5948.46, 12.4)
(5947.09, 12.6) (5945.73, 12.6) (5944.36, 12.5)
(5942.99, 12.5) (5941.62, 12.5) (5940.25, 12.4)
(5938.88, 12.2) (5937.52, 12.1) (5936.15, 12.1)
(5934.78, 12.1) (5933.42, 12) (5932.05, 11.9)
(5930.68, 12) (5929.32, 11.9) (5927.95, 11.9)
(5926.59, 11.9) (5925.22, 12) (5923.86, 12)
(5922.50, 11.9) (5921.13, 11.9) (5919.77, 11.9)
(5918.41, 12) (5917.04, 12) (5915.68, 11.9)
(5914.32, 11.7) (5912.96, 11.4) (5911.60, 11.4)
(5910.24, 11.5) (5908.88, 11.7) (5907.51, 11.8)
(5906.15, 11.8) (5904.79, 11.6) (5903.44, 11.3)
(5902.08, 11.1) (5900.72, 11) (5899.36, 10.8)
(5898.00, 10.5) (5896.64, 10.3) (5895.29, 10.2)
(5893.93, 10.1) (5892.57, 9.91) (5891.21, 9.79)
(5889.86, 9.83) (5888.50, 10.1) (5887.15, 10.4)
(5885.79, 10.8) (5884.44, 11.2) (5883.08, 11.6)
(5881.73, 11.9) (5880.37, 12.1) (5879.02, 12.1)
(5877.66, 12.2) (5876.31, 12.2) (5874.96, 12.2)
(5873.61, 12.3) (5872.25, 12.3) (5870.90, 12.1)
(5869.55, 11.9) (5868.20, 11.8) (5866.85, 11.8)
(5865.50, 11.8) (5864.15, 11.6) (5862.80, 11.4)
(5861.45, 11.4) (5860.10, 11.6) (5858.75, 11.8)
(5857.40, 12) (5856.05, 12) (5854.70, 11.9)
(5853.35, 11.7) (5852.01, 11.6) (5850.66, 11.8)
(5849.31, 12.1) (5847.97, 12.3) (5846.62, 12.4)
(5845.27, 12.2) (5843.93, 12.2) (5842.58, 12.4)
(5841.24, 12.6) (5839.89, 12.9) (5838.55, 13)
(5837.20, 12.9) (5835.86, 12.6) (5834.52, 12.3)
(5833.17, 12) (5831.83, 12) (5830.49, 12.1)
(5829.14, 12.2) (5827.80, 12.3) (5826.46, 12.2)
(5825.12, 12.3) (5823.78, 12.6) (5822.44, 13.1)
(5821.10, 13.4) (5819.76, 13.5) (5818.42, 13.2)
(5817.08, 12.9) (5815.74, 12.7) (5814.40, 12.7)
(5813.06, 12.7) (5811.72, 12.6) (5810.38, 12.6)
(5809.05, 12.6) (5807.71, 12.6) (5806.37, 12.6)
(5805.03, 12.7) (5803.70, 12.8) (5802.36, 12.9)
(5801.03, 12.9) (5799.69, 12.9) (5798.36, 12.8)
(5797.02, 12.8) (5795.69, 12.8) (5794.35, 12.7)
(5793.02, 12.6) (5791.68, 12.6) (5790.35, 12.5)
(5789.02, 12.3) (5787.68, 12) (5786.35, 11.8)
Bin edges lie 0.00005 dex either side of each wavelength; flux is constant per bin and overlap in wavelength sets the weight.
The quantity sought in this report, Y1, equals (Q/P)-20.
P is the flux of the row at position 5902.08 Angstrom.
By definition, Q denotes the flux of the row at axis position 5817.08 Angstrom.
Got -18.8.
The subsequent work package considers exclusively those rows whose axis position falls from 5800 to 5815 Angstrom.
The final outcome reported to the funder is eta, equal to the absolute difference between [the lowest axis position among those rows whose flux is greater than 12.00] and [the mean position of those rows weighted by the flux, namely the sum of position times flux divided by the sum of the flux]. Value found 6.7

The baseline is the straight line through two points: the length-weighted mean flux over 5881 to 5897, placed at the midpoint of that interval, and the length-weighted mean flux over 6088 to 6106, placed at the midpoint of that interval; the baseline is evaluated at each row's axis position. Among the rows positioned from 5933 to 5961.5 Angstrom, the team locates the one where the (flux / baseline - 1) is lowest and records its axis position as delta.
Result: 5960.80 Angstrom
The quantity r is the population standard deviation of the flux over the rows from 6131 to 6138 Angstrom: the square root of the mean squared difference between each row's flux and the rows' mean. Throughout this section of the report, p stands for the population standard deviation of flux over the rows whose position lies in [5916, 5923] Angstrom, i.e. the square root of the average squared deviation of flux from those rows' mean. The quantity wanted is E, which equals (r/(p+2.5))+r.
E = 0.09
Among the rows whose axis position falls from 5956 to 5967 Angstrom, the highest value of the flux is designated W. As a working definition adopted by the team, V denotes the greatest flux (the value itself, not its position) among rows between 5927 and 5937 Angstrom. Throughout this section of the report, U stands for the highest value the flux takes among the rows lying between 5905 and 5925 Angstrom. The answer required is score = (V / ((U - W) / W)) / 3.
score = -488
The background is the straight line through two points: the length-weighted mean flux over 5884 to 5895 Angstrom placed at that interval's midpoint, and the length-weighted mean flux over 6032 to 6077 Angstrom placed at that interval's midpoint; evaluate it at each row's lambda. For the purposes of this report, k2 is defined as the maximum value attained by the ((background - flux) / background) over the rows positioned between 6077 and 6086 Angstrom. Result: 0.04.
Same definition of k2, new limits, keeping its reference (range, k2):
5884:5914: 0.05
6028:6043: 0.03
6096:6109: 0.10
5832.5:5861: -0.18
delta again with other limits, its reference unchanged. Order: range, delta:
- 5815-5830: 5829.14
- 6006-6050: 6040.94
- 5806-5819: 5811.72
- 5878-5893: 5891.21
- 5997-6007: 6003.50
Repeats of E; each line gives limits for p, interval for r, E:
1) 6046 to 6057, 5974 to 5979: 0.00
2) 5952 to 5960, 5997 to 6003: 0.18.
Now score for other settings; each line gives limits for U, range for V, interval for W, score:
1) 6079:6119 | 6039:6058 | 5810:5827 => -58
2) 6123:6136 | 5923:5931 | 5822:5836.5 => -75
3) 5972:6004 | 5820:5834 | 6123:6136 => 277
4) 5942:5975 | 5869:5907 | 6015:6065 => -262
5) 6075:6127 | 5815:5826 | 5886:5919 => 108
